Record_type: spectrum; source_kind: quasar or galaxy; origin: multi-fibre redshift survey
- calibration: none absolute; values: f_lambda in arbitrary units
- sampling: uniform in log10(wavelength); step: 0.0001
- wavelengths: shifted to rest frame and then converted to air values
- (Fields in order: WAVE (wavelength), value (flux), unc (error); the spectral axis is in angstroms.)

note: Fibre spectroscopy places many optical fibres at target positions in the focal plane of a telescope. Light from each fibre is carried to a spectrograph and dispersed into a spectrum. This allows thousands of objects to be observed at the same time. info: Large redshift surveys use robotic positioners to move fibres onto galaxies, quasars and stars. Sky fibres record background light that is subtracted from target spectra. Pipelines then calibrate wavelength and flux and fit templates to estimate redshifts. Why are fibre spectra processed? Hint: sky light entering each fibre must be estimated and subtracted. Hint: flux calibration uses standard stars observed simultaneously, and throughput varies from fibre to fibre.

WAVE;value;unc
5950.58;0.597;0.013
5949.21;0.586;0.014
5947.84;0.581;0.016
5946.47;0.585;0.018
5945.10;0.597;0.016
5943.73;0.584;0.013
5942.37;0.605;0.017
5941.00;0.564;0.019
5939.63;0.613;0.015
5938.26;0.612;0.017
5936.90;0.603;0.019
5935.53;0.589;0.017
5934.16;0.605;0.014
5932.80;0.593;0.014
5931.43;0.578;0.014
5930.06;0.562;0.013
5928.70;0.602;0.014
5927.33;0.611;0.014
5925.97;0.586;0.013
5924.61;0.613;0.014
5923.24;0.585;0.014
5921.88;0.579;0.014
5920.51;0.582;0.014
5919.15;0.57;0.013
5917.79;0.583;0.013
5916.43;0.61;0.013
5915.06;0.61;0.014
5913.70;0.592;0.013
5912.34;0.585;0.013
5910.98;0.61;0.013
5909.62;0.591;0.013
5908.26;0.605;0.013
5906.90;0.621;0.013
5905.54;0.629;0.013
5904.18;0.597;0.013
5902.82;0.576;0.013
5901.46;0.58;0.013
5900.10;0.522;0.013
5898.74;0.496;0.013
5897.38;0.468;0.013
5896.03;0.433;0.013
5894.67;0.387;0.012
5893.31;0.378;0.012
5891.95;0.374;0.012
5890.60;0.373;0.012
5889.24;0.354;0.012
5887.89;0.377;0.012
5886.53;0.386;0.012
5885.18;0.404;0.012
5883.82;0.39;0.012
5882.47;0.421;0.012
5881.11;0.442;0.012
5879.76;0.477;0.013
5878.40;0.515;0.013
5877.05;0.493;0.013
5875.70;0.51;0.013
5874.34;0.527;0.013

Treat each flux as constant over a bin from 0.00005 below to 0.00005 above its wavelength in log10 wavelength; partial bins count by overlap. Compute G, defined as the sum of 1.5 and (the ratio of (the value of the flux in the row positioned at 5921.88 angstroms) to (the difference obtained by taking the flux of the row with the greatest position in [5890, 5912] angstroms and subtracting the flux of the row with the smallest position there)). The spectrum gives 4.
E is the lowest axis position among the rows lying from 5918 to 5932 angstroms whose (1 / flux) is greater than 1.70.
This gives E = 5919.15 angstroms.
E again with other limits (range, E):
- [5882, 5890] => 5882.47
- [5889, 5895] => 5889.24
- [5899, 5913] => 5900.10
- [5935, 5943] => 5941.00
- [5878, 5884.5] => 5878.40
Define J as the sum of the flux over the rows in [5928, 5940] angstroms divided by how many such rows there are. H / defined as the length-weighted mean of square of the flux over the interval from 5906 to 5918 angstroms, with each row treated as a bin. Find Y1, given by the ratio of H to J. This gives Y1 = 0.61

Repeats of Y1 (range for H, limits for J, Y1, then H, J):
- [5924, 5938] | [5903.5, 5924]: 0.59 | 0.35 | 0.597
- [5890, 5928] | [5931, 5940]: 0.51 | 0.31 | 0.599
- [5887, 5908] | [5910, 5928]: 0.40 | 0.24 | 0.594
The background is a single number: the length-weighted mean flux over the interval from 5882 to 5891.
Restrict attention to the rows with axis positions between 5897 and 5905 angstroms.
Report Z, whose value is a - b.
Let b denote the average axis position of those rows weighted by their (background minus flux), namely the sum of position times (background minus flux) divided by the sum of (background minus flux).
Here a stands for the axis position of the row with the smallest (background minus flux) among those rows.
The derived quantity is 2.7 angstroms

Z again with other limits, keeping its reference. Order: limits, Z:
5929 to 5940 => 4.6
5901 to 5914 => -2.1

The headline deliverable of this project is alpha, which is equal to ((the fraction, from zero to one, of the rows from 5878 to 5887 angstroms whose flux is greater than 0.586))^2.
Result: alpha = 0.0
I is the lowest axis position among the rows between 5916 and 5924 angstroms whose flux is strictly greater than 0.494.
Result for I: 5916.43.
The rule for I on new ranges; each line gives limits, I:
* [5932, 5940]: 5932.80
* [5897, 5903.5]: 5898.74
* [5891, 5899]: 5898.74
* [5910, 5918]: 5910.98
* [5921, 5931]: 5921.88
